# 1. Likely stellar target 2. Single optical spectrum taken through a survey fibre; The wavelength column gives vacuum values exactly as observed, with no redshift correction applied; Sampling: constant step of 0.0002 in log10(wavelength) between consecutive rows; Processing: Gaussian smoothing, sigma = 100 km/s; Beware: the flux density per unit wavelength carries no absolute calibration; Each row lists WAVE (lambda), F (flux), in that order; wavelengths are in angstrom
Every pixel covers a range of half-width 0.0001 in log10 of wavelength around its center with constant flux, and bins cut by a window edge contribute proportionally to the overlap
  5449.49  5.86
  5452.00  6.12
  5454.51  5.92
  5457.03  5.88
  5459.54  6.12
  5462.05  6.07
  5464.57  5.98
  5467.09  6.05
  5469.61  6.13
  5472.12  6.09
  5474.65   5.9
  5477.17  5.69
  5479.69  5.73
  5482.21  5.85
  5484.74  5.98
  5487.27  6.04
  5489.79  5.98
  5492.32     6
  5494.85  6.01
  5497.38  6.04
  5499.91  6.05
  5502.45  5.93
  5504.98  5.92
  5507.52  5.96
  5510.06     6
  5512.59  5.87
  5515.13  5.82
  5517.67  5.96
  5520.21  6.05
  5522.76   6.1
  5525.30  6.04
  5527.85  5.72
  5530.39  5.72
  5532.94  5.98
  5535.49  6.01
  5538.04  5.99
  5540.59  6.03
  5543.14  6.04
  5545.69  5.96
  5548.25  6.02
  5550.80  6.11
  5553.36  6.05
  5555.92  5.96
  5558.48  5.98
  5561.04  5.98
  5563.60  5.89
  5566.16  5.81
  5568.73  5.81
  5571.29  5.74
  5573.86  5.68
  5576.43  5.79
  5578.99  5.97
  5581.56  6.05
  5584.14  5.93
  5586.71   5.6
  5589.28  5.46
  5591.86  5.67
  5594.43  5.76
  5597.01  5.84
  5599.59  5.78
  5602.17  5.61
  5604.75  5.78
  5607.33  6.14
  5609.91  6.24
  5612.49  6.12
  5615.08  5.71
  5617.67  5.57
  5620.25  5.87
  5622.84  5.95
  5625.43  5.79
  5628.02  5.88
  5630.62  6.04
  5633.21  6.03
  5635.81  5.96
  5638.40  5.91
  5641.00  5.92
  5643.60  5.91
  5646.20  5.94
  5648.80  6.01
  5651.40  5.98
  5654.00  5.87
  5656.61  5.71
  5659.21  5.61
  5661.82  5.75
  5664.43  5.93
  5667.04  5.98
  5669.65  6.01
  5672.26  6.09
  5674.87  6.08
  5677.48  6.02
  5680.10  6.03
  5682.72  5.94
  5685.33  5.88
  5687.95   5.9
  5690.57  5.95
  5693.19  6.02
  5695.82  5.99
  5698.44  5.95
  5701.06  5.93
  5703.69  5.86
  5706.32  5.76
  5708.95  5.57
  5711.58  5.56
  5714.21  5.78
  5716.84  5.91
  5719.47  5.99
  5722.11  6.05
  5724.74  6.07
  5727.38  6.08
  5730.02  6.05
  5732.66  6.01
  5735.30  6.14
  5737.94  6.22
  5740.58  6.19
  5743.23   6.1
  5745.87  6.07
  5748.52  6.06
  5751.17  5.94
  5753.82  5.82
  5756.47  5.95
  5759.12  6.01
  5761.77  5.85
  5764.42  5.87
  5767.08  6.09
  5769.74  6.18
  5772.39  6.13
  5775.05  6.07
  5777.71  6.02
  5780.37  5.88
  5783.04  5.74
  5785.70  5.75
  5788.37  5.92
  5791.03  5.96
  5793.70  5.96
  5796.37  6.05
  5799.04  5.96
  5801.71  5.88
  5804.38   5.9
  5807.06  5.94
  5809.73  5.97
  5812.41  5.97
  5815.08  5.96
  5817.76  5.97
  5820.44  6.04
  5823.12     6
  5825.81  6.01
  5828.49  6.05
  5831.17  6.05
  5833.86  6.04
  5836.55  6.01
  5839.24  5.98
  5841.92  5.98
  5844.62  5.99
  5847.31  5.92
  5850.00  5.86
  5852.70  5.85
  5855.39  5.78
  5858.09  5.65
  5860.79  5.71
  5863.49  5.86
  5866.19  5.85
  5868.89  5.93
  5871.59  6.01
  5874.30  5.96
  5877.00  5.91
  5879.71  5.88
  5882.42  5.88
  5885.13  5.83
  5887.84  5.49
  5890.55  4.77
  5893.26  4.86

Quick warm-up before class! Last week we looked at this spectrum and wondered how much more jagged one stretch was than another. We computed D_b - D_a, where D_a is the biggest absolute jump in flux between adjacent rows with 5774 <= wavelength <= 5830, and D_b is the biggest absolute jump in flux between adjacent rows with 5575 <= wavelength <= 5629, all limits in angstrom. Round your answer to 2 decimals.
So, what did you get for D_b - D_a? 0.24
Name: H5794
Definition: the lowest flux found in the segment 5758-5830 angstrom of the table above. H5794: 5.74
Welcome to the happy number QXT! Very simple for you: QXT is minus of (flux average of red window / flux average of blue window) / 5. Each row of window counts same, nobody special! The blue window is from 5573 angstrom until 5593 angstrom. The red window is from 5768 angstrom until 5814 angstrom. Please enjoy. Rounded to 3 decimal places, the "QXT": -0.207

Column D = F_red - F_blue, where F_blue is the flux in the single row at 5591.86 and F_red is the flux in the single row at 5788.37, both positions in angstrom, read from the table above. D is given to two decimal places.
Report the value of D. 0.25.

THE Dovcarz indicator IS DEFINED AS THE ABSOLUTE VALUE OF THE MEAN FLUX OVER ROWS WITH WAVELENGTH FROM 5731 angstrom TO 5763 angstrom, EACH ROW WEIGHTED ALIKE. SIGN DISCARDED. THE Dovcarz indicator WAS 6.03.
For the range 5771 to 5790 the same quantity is 5.93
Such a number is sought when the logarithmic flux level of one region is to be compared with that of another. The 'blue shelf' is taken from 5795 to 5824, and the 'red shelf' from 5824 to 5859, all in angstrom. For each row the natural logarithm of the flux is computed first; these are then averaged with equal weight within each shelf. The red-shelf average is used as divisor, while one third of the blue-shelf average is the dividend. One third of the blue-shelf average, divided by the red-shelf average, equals 0.334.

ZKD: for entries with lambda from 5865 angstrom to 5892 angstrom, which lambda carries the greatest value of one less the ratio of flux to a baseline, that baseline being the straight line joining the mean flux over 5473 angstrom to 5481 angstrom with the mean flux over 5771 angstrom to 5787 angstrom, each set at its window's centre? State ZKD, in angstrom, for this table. 5890.55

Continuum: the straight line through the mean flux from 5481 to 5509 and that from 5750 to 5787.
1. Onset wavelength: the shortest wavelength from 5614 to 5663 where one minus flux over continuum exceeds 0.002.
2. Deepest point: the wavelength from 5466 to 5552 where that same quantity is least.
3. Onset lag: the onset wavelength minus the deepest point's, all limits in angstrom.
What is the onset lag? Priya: 145.5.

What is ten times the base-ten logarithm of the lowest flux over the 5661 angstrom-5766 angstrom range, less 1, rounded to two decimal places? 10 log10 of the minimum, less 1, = 6.45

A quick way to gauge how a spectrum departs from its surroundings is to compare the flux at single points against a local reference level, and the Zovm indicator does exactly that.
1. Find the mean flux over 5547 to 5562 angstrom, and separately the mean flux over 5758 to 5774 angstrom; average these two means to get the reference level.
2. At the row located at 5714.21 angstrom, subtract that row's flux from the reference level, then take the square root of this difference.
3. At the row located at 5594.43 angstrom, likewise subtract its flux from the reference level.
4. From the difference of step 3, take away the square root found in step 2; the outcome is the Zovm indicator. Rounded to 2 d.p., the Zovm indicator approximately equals -0.23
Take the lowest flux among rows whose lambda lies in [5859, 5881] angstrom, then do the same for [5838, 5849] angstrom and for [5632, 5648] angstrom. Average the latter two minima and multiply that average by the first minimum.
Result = 33.8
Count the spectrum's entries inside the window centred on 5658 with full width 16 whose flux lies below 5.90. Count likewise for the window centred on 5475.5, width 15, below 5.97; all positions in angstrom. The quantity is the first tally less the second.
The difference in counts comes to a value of 0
